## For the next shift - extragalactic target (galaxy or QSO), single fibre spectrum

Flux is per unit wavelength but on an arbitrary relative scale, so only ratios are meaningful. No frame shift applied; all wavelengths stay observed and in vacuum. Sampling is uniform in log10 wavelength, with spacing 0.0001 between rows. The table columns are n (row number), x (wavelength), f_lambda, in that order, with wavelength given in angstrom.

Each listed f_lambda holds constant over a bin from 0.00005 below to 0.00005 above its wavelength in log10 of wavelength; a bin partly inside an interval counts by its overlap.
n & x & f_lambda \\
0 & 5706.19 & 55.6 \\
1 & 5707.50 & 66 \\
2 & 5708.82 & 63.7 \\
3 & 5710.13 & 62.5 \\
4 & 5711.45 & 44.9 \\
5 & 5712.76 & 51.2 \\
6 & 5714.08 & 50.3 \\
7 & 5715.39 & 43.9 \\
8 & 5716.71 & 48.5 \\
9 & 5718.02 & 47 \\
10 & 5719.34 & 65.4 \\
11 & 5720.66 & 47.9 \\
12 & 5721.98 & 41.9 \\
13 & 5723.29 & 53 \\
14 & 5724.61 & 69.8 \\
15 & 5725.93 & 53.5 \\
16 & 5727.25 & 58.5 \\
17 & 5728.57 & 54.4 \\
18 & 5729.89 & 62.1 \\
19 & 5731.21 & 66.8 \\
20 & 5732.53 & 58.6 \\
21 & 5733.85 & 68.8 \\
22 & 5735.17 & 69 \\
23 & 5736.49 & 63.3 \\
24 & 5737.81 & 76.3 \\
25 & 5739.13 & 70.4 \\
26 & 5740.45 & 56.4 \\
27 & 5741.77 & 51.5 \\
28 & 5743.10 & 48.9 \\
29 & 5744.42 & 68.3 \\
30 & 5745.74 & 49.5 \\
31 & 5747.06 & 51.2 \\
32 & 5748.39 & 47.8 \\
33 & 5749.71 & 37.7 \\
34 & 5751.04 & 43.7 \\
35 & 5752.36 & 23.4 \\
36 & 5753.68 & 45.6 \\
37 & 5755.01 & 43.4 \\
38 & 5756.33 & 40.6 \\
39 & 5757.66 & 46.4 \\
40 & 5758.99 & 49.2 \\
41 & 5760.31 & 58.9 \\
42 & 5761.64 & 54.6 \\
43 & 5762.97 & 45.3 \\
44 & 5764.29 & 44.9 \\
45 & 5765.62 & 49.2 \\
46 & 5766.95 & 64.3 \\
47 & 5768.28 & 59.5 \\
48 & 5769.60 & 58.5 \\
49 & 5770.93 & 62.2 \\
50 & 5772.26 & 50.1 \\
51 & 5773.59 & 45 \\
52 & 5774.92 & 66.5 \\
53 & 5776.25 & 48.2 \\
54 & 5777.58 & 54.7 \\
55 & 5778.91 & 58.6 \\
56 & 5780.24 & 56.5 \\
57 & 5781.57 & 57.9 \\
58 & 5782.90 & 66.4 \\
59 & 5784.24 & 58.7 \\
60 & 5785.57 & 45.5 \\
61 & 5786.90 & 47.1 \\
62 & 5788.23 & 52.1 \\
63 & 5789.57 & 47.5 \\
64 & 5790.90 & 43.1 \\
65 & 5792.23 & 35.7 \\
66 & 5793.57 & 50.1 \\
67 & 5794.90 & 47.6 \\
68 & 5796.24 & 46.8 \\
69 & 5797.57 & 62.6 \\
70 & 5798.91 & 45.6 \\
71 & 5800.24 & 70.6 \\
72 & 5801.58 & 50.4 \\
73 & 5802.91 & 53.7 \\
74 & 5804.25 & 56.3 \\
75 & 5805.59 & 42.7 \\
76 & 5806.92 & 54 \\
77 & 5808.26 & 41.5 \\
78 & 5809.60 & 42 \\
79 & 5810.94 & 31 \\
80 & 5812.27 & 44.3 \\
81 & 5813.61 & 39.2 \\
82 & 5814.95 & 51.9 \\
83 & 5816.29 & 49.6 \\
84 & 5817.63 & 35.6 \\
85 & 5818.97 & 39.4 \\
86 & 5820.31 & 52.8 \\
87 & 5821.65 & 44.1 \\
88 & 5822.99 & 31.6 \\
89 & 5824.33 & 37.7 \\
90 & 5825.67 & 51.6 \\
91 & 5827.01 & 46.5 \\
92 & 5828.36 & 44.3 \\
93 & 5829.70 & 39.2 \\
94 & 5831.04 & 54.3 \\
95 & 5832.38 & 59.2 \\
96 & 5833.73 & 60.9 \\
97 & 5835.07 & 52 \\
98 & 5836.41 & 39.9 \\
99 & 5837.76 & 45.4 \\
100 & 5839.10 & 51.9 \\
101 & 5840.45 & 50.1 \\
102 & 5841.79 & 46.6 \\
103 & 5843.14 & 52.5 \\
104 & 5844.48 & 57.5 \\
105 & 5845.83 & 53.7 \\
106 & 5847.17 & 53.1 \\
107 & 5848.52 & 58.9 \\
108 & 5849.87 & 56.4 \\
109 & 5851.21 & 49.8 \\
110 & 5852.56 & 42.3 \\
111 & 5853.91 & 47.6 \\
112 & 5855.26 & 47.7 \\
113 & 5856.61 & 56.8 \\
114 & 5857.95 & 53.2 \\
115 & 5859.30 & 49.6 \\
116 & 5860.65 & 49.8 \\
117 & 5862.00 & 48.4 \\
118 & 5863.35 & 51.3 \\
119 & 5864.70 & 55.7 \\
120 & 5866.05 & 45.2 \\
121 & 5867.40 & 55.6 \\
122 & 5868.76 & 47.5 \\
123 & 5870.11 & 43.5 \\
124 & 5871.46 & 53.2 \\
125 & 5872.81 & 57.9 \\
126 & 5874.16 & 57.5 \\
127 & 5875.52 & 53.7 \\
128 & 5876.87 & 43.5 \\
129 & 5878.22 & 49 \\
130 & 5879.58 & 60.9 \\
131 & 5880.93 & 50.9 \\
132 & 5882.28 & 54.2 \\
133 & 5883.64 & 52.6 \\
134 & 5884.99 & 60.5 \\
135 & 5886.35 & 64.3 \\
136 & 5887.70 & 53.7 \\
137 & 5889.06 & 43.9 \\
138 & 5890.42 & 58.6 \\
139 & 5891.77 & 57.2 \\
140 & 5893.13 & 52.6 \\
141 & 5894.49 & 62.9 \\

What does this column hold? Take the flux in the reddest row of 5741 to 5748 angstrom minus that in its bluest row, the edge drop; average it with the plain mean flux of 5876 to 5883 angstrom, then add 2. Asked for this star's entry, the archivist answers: 28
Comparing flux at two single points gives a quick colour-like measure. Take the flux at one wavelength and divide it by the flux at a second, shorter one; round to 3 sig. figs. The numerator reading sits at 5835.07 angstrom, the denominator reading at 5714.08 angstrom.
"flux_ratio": 1.03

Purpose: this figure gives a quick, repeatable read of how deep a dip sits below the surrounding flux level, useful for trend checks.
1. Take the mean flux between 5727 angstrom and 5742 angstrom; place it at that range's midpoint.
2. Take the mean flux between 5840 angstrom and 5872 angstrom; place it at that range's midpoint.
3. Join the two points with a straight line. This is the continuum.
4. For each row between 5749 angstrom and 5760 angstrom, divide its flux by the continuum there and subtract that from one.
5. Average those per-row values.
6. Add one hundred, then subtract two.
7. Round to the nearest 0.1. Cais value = 98.3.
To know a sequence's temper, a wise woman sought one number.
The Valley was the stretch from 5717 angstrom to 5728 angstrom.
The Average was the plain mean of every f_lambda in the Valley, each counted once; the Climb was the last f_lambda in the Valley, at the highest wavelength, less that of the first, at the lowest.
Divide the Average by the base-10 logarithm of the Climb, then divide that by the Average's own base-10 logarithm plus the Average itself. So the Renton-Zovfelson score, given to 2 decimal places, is 0.91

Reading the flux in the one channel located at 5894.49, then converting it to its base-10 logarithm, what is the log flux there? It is 1.80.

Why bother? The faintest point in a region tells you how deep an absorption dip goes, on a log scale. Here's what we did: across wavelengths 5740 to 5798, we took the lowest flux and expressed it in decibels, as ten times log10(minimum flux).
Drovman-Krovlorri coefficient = 13.7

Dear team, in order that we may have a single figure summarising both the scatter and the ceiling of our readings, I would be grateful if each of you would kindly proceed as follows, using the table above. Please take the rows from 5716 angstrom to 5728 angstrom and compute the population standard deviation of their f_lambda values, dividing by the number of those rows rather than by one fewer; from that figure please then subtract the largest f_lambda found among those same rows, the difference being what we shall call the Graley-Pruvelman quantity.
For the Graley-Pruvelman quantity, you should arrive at -61.2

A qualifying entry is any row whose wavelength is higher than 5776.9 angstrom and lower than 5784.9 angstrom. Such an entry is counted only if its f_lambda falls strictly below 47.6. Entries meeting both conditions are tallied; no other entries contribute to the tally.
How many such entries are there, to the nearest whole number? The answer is 0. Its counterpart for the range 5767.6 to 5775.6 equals 1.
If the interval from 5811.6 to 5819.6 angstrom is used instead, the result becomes 4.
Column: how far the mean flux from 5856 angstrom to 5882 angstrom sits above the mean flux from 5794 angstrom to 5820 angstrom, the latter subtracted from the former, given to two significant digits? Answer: 4.1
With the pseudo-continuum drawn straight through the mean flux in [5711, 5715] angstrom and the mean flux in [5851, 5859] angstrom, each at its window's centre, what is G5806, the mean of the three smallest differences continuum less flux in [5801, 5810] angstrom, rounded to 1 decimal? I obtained -5.4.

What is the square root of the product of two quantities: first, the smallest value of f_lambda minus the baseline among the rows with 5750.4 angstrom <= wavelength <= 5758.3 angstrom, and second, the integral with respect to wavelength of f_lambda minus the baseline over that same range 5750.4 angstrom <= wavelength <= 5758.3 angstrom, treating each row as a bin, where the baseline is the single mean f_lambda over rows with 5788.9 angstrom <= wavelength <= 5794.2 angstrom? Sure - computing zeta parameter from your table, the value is 24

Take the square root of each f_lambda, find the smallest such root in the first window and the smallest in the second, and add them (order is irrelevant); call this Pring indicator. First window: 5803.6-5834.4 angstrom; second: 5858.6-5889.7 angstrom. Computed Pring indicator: 12.2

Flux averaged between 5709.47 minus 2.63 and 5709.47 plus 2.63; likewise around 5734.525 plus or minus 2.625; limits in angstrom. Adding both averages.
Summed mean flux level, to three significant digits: 124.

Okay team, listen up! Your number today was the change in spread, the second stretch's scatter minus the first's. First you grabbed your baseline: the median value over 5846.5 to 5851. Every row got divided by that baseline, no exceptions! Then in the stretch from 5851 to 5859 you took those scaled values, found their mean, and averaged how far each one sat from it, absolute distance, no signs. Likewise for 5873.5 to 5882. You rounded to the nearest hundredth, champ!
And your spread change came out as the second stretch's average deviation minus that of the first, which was 0.02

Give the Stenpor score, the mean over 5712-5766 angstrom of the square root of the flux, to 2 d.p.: 7.25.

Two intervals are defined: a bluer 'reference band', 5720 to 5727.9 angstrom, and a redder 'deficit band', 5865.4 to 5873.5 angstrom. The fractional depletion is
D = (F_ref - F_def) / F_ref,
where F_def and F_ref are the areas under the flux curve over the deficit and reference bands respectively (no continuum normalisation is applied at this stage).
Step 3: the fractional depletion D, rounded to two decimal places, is 0.04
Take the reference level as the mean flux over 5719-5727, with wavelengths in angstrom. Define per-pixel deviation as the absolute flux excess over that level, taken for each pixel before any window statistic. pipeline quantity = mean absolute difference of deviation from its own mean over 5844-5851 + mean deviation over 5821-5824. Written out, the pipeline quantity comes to 18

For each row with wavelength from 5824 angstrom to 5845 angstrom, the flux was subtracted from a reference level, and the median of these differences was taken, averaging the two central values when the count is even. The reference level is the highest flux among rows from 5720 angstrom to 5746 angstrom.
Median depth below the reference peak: 25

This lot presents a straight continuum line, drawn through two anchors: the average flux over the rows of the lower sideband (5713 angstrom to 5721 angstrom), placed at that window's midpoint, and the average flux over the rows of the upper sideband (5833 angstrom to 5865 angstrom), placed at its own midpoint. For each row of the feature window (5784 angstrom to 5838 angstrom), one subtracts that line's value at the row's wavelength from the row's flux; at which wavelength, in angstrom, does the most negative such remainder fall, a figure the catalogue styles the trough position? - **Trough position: 5810.94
